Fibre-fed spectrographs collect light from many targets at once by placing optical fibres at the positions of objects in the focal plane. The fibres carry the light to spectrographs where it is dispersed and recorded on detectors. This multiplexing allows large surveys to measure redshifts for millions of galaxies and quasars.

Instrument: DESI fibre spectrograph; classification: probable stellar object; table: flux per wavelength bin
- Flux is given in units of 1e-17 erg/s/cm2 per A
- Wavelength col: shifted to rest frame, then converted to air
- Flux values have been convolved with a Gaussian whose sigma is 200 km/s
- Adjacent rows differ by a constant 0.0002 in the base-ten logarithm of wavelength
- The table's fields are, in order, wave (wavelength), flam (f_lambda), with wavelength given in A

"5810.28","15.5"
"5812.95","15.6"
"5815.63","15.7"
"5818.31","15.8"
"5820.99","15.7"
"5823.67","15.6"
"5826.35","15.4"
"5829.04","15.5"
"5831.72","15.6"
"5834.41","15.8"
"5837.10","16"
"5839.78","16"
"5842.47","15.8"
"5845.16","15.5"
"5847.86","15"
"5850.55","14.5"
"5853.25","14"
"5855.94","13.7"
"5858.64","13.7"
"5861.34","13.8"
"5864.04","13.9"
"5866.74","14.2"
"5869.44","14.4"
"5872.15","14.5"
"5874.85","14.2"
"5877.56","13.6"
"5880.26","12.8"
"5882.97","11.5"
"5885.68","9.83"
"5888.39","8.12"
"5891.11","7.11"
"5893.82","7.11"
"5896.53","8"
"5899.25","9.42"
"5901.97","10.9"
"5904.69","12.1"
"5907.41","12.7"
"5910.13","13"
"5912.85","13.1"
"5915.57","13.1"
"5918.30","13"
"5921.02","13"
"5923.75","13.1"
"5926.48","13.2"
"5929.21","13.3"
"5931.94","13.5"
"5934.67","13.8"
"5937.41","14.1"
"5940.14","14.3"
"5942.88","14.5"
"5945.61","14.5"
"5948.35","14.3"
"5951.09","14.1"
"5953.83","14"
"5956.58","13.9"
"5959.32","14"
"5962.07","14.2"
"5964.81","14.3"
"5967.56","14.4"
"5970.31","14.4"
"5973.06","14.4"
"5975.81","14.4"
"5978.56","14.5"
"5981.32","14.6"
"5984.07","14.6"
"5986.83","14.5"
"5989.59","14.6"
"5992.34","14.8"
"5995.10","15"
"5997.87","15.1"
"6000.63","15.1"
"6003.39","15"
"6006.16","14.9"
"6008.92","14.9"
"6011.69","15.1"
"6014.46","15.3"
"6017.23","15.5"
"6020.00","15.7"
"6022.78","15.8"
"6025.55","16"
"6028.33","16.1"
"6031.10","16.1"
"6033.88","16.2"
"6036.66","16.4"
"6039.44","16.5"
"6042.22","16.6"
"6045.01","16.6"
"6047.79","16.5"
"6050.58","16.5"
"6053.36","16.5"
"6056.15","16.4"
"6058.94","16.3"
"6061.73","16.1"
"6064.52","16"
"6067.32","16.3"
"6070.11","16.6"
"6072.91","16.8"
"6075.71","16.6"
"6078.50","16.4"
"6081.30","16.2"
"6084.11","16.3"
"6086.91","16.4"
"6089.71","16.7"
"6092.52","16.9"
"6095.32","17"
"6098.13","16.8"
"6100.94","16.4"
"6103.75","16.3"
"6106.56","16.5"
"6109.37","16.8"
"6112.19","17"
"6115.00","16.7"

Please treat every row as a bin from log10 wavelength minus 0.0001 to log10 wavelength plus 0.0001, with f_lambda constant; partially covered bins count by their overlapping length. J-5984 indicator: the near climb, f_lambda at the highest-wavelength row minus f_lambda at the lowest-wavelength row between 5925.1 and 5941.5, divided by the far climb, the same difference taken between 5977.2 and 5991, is 11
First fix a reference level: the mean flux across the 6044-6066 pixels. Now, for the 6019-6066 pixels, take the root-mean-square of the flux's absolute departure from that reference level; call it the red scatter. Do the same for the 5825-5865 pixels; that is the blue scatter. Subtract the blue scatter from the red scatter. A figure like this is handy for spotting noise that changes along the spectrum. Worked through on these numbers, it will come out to -1.4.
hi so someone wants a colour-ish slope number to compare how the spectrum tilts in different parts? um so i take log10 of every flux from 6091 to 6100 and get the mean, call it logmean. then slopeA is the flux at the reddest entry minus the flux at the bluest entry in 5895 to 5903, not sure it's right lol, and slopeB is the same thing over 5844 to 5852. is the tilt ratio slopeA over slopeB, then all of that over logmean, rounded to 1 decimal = -2.4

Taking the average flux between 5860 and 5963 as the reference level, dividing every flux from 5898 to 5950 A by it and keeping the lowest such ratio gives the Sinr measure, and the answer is 0.74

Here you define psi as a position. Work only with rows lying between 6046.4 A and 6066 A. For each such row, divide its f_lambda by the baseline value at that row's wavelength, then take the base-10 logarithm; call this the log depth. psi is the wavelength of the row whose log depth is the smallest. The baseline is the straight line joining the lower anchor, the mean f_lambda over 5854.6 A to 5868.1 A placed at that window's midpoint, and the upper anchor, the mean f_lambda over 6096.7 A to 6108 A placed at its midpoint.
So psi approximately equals 6064.52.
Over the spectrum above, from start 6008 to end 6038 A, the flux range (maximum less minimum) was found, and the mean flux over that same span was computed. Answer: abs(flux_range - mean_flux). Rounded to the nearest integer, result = 14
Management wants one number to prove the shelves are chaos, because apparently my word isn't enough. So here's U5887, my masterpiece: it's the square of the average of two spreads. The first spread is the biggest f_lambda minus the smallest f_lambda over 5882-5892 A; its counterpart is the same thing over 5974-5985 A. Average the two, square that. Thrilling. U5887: 5.27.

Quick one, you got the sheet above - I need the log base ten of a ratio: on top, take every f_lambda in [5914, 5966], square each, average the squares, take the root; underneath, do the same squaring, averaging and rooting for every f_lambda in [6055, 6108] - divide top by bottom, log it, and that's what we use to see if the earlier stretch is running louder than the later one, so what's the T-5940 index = -0.077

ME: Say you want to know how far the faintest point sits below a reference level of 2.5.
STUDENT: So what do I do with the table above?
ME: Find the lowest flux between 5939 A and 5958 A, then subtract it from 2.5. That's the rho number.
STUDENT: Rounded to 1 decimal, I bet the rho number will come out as -11.4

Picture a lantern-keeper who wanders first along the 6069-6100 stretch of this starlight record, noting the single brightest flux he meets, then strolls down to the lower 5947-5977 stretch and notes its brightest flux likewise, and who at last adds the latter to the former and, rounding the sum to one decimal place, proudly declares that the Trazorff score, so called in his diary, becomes 31.4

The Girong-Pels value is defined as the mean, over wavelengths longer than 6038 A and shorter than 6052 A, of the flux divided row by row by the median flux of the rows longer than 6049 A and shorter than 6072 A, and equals 1.01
